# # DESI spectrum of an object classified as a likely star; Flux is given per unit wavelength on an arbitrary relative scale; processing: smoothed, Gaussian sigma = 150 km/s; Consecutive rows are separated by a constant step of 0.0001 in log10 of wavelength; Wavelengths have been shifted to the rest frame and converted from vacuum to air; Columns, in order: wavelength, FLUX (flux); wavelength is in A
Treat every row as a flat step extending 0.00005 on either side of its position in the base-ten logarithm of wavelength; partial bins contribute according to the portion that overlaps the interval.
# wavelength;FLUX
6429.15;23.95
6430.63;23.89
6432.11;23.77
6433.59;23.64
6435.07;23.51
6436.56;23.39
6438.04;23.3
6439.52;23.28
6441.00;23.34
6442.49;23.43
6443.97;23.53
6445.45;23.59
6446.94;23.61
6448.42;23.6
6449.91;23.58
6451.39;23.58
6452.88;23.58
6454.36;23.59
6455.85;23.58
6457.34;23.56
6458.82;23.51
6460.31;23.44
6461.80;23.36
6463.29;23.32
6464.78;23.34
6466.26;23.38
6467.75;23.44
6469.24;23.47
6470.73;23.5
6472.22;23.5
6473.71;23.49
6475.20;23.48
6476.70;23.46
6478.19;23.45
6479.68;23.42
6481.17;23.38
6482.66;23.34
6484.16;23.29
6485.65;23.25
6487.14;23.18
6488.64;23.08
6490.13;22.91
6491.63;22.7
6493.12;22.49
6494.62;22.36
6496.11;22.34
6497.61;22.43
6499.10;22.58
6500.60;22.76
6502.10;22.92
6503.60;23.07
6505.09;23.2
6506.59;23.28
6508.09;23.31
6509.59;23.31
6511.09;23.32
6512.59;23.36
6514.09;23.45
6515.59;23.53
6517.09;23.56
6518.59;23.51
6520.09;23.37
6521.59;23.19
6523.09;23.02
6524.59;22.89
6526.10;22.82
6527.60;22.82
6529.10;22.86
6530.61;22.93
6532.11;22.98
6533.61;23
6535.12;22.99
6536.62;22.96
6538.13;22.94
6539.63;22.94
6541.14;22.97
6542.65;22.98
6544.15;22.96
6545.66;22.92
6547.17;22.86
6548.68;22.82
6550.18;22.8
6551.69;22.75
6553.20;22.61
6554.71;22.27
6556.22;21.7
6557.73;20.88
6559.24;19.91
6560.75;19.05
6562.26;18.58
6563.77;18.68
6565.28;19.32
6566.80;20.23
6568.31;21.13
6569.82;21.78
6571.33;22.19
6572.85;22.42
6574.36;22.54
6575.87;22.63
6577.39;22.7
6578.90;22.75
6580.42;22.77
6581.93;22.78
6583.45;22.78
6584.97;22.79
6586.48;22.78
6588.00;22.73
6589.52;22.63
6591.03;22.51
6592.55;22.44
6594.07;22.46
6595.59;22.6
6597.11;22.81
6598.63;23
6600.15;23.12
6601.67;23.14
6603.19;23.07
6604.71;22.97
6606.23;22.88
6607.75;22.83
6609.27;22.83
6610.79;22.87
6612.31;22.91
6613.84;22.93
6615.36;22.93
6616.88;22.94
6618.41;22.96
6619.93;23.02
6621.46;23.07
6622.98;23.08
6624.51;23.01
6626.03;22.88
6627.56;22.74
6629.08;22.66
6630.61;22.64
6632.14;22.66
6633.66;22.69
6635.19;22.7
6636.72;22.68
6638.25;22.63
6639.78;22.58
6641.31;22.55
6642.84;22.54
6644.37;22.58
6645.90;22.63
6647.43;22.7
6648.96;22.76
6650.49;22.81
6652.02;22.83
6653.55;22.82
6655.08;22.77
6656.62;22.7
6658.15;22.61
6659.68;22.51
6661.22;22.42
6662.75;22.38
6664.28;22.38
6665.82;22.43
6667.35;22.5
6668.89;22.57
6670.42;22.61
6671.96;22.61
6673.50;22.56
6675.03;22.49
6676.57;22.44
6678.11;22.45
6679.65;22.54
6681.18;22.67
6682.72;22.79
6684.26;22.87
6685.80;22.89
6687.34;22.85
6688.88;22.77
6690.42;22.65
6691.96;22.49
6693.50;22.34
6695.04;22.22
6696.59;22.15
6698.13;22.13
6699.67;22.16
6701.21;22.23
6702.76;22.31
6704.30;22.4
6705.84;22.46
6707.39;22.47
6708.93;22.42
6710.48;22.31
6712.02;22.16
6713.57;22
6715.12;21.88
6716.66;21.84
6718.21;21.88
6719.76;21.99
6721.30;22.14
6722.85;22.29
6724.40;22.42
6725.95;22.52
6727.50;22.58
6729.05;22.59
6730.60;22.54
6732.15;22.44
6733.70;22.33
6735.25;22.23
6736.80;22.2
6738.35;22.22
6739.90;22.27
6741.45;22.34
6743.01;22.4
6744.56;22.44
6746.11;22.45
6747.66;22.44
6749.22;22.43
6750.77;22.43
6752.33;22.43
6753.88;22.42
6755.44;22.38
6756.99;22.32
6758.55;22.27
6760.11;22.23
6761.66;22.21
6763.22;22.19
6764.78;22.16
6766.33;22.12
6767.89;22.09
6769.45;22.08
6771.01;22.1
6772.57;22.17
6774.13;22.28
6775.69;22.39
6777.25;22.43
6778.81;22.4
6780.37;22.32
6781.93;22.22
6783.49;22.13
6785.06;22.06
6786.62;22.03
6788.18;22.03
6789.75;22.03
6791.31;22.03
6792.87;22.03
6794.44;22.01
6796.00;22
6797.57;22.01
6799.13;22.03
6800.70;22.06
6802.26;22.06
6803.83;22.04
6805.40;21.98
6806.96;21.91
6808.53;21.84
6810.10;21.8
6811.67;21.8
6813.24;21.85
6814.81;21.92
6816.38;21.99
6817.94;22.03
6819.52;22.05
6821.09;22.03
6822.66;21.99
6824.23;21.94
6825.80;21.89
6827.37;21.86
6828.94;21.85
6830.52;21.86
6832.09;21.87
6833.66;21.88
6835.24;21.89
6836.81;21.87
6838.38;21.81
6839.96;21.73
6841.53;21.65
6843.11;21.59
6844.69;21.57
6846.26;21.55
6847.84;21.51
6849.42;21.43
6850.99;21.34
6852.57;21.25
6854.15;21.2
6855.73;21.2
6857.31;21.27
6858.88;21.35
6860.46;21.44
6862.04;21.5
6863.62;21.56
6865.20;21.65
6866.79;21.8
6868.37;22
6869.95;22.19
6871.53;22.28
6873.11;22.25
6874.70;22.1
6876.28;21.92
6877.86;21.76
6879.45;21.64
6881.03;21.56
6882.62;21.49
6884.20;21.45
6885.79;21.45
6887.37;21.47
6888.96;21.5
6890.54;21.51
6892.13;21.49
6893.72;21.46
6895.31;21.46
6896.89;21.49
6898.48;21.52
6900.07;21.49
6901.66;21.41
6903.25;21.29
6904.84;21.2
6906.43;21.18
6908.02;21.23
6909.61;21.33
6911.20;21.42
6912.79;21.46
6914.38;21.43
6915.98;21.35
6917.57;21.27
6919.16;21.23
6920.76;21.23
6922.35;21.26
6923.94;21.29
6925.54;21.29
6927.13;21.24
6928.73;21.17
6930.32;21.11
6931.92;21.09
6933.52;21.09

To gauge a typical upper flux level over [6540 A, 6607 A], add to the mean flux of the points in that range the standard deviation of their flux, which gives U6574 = 23.4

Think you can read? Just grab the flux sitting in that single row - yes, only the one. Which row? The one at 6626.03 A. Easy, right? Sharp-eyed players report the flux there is 22.88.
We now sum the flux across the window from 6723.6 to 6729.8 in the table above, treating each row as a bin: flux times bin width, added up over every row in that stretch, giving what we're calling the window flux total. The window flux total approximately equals 140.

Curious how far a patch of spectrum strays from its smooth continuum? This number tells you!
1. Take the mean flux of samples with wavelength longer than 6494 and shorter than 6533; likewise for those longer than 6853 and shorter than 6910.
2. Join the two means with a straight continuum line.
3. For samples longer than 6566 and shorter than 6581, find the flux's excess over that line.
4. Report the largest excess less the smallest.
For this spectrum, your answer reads 2.6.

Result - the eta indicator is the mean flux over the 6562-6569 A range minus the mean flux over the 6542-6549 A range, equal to -3.3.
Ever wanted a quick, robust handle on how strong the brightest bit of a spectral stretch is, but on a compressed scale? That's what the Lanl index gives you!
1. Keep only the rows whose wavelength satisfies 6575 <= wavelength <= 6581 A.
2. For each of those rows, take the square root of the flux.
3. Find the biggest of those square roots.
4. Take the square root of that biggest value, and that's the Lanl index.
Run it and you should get 2.18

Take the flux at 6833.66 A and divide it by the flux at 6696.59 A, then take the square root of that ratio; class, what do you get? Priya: 0.994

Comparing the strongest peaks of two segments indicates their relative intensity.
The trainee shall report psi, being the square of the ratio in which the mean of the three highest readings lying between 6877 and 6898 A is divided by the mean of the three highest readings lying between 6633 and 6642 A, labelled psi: 0.911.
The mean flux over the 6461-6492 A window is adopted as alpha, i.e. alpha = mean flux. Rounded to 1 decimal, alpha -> 23.3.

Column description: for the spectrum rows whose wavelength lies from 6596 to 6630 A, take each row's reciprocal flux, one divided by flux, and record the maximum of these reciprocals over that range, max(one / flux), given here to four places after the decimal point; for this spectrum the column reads 0.0441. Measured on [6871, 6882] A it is 0.0464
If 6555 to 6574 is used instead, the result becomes 0.0538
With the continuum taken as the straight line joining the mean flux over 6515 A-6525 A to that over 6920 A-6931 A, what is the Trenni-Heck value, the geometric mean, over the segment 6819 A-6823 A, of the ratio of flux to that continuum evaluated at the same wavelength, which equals 1.01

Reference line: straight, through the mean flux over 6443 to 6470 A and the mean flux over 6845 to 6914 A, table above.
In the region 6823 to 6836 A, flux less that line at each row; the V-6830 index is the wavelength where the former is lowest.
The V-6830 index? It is 6828.94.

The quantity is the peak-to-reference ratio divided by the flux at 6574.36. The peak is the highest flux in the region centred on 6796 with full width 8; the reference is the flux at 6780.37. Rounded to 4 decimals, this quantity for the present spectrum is 0.0438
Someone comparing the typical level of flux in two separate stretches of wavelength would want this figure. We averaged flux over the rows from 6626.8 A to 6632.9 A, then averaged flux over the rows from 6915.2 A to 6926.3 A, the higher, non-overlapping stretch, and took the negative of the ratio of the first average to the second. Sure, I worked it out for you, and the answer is -1.066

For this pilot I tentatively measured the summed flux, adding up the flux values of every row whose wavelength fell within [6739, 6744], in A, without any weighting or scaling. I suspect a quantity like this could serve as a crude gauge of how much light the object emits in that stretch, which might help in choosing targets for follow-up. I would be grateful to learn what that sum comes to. 67.0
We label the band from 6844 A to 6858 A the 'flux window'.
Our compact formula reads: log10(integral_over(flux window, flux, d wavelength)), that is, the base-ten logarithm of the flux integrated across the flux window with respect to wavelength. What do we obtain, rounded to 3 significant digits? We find 2.48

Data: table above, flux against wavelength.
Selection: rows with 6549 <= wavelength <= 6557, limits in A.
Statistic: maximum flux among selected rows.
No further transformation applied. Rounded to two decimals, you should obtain 22.80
